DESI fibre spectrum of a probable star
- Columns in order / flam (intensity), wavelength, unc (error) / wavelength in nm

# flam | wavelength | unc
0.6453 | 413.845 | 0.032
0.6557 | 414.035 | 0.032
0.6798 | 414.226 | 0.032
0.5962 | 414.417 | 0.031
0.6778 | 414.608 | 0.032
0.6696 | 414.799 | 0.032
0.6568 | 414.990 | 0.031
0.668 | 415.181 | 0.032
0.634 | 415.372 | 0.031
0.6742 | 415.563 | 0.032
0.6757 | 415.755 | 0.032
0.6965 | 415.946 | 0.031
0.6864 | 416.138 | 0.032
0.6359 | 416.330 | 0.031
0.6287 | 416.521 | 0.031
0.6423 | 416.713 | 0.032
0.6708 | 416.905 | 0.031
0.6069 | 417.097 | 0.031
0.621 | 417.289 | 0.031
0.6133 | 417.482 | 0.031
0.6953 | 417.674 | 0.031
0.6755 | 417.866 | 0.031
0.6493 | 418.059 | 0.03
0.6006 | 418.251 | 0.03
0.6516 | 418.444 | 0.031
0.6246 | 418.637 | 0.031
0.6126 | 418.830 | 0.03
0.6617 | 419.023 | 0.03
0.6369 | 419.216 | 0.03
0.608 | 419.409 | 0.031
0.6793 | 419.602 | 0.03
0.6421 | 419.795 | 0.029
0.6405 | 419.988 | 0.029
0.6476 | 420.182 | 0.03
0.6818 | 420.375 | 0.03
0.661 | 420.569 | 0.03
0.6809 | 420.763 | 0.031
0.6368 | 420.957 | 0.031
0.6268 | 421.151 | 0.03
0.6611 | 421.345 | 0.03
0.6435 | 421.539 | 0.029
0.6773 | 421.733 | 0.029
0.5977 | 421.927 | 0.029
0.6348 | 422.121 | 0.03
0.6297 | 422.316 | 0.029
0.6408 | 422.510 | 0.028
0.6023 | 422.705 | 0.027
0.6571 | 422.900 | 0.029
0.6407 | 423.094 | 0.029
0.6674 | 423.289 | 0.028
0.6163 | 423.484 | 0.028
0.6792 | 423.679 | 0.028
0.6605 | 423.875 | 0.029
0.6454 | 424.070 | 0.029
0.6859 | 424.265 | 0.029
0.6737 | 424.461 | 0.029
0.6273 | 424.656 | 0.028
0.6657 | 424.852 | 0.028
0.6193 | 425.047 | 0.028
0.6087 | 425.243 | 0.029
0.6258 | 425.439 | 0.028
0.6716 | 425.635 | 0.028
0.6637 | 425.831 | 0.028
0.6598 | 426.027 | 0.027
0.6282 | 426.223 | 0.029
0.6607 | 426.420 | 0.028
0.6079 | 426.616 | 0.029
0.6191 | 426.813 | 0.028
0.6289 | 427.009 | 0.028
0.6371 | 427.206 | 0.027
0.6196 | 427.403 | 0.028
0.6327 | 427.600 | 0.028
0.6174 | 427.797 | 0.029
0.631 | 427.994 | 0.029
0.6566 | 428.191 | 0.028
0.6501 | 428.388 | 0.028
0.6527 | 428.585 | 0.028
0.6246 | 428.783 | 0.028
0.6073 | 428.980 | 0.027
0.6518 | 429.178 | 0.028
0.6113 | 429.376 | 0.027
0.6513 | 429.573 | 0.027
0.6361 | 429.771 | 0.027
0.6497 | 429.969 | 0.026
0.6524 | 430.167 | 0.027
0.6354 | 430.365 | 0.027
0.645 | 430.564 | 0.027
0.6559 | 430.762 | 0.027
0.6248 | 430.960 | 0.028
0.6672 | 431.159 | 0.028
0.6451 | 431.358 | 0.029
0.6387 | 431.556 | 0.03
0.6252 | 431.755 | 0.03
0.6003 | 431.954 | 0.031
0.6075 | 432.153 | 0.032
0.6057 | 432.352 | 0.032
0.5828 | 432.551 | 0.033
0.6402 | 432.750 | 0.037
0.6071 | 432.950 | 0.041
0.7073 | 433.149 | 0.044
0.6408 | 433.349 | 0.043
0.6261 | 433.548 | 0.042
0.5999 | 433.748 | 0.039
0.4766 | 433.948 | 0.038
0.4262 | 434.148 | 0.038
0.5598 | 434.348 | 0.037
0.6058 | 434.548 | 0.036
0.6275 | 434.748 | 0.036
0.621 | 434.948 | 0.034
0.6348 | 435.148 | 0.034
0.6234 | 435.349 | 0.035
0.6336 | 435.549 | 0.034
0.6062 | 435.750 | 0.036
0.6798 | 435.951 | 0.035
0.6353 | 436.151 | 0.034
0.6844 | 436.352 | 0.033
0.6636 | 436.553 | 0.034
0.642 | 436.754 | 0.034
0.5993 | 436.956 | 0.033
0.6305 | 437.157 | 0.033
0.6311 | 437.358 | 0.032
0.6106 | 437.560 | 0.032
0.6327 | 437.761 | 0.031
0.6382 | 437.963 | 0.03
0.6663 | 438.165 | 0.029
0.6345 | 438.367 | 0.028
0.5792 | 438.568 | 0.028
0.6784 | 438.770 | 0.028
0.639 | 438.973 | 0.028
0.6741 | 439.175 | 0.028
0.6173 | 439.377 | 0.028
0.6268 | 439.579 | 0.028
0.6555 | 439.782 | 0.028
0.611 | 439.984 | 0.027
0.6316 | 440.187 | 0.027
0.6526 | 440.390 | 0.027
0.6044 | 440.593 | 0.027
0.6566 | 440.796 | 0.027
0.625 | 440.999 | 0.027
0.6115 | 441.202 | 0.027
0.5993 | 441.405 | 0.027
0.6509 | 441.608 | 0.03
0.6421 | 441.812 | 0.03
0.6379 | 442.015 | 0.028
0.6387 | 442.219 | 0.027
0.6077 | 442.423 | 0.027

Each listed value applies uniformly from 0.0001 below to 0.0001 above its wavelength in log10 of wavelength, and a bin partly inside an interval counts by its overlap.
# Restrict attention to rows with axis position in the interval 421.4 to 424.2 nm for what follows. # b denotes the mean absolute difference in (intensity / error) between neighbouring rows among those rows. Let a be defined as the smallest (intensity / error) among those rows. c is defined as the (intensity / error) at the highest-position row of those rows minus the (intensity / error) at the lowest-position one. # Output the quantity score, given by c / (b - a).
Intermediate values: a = 21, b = 1.19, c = 0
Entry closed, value 0.00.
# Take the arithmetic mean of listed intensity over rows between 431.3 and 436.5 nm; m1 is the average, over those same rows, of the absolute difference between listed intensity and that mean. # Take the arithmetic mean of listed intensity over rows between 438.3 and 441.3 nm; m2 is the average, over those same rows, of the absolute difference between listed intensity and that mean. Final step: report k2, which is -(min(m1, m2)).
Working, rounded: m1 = 0.036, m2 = 0.0211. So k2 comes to -0.021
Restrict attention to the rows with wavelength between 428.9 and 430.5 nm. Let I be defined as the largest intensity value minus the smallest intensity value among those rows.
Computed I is 0.045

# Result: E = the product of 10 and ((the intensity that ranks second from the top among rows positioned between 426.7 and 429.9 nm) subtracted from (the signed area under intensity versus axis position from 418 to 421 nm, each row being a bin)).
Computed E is 12.8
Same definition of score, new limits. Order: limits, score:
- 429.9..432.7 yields 0.44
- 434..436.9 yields -0.78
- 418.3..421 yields 0.03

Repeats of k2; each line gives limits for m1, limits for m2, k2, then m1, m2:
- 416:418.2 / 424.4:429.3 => -0.018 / 0.025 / 0.0184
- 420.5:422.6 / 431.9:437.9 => -0.019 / 0.019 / 0.0336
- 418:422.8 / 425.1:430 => -0.017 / 0.019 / 0.0166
